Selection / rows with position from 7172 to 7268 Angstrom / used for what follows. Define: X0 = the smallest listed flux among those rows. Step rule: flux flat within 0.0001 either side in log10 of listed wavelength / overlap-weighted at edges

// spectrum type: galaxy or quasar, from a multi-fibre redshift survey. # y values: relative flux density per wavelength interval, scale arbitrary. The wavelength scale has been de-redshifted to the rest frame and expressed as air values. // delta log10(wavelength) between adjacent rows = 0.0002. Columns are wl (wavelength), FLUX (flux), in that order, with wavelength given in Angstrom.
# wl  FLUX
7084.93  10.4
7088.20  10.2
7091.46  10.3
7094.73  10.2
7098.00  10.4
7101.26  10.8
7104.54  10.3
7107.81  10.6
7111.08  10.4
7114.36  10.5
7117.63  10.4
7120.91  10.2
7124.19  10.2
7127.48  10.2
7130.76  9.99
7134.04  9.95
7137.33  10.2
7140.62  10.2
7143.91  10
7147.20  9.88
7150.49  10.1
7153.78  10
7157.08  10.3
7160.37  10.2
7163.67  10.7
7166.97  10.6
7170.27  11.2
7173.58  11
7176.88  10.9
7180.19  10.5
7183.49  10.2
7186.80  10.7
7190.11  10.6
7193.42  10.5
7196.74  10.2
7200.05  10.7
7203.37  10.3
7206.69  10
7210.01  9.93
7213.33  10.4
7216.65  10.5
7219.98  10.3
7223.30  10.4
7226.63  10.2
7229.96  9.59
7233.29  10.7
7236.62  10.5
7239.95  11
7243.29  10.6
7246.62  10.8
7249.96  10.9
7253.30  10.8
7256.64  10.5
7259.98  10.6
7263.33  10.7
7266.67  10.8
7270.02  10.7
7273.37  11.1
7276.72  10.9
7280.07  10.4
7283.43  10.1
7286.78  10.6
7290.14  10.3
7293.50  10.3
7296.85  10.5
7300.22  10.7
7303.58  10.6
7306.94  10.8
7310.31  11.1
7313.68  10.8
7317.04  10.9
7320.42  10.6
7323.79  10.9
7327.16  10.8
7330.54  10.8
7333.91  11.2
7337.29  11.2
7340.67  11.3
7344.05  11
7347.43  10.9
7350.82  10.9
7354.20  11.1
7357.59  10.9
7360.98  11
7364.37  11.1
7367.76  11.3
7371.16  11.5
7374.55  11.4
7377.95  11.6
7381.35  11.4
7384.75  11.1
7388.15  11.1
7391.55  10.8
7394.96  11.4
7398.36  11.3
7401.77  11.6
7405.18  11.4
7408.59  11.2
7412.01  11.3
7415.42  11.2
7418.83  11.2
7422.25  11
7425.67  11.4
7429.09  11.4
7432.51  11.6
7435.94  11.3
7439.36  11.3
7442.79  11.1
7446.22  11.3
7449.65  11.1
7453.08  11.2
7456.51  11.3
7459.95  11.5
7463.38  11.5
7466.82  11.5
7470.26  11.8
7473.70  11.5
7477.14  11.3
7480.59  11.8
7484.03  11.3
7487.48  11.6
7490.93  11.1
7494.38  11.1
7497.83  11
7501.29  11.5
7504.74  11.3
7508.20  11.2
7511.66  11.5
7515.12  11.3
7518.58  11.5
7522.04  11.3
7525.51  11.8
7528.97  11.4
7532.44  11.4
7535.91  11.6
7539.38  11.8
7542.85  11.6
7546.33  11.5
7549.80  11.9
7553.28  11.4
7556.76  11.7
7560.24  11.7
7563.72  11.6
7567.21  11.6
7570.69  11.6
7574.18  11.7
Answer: 9.59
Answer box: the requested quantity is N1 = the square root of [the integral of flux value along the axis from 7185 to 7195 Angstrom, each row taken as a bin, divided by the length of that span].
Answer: 3.26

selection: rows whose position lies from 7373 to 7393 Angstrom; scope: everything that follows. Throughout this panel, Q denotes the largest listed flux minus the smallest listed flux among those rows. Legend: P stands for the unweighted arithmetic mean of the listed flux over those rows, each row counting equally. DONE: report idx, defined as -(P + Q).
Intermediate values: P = 11.2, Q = 0.8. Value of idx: -12.0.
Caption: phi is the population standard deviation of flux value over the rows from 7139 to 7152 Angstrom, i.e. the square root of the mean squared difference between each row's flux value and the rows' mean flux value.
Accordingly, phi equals 0.12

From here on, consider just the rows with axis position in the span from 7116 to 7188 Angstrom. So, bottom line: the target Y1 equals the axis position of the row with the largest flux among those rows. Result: 7170.27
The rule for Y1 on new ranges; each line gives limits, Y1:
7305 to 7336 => 7333.91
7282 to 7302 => 7300.22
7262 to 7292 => 7273.37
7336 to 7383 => 7377.95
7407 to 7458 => 7432.51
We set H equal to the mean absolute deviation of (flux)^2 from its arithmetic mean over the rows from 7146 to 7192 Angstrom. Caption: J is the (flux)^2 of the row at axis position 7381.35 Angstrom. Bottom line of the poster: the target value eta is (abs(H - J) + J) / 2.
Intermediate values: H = 6.8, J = 130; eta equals 127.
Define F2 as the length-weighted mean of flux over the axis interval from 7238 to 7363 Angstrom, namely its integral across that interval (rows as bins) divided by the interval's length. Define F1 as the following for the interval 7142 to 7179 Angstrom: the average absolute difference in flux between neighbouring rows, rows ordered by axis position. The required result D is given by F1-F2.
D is -10.55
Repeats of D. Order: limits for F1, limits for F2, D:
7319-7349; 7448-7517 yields -11.21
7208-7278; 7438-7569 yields -11.17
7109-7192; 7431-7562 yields -11.24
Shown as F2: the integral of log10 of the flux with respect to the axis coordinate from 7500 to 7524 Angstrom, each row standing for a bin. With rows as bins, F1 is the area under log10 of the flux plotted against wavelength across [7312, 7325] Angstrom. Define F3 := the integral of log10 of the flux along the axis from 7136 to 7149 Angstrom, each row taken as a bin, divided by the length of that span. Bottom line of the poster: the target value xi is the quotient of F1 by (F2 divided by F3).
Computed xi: 0.5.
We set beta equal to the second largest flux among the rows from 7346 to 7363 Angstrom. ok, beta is 11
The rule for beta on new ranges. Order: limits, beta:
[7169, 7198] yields 11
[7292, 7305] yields 10.6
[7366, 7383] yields 11.5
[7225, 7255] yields 10.9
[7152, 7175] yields 11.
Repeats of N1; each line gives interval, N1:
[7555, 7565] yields 3.42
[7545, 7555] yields 3.41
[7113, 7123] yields 3.22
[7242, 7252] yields 3.28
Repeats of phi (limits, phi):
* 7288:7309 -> 0.19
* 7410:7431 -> 0.14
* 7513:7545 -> 0.18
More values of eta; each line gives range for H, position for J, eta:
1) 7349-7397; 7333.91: 123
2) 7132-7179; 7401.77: 131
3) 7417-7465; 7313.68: 115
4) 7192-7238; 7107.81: 110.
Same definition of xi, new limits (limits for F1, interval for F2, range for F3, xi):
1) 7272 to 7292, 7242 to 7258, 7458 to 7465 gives 1.3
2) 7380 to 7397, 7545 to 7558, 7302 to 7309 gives 1.3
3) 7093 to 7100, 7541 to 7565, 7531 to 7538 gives 0.3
